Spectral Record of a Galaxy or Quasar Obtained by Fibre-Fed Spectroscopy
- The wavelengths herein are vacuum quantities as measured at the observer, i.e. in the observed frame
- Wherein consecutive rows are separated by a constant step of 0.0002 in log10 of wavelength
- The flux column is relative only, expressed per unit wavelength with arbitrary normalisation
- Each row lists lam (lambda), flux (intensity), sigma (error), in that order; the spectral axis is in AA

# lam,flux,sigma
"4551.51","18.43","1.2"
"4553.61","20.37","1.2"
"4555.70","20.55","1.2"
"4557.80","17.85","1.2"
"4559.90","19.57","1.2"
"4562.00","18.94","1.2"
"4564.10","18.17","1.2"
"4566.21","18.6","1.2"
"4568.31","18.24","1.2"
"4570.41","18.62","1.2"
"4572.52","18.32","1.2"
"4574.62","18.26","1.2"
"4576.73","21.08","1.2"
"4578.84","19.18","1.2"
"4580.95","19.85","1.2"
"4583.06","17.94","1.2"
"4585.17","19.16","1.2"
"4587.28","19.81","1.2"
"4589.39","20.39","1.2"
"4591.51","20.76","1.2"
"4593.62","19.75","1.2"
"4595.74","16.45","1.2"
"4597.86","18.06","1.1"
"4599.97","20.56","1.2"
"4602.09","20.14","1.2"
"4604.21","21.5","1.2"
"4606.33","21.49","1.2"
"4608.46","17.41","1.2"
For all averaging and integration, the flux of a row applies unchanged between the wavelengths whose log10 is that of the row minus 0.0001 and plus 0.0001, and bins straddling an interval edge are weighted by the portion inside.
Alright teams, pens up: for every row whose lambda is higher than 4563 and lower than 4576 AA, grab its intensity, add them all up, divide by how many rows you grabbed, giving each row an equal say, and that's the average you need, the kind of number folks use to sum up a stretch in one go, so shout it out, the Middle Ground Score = 18.4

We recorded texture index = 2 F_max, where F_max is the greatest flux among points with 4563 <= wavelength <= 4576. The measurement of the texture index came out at 37.2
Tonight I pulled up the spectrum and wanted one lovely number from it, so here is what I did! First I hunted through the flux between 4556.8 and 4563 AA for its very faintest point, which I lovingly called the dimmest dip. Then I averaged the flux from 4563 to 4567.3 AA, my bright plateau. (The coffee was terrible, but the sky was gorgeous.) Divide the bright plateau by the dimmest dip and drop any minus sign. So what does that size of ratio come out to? 1.03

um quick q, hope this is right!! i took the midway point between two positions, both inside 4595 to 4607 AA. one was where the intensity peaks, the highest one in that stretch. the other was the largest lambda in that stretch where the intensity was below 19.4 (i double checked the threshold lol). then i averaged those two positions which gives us 4601.0 AA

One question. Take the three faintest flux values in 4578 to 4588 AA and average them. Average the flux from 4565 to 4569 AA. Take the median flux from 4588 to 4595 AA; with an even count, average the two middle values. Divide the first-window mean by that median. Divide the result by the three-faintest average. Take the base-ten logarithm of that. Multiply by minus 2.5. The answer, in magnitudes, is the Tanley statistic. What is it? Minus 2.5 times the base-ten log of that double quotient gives 3.29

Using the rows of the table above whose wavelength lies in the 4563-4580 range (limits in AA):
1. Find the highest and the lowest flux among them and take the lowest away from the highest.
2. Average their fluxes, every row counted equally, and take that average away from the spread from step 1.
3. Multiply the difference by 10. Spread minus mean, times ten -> -159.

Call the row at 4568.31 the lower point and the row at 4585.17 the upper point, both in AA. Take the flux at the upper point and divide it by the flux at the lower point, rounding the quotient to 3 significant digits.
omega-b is 1.05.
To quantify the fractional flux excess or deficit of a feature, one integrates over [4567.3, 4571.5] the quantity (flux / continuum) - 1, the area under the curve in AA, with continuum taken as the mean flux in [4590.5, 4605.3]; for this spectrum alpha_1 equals -0.3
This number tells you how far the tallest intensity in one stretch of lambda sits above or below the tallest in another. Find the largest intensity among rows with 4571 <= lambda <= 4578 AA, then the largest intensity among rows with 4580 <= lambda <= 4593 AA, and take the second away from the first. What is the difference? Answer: 0.32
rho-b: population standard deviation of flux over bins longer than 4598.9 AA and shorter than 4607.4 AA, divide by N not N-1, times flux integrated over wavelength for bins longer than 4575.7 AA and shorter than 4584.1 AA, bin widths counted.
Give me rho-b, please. 97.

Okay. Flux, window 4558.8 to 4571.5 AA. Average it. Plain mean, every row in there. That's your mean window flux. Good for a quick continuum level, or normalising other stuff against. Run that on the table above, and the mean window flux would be 18.7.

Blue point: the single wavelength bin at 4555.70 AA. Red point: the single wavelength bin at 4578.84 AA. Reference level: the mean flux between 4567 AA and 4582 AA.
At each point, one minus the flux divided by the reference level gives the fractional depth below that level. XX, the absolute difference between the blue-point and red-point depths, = 0.07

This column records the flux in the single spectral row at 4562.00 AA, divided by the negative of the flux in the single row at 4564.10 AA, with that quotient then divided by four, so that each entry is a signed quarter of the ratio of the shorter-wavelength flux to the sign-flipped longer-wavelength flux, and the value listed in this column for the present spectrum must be -0.26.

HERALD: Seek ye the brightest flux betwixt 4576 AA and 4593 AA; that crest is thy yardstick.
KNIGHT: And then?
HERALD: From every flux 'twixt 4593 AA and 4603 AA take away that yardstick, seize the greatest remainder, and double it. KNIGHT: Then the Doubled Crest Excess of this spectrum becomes -1.0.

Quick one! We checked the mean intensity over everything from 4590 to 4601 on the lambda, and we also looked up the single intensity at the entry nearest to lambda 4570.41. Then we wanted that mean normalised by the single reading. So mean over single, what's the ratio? 1.03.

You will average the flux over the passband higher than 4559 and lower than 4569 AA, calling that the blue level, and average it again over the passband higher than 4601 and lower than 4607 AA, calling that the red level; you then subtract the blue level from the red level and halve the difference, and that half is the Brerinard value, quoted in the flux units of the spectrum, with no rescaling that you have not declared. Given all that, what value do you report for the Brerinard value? 1.2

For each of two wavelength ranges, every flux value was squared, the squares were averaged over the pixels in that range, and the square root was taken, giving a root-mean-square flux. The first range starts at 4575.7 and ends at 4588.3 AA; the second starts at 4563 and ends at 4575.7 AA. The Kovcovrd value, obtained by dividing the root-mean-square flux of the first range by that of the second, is 1.06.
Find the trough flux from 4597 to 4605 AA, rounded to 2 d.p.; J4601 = 18.06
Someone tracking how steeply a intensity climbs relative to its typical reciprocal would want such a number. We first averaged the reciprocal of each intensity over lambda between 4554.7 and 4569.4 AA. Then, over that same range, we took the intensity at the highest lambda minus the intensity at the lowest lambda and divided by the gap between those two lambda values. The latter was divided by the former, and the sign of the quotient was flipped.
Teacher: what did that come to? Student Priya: 3.4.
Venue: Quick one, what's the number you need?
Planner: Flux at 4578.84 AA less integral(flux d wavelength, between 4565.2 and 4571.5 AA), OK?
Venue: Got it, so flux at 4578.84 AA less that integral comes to -97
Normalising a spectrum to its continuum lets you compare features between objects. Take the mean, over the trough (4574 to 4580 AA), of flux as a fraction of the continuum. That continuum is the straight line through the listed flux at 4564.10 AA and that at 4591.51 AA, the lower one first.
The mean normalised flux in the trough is 1.01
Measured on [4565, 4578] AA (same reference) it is 1.00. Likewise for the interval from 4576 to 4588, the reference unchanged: 0.98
